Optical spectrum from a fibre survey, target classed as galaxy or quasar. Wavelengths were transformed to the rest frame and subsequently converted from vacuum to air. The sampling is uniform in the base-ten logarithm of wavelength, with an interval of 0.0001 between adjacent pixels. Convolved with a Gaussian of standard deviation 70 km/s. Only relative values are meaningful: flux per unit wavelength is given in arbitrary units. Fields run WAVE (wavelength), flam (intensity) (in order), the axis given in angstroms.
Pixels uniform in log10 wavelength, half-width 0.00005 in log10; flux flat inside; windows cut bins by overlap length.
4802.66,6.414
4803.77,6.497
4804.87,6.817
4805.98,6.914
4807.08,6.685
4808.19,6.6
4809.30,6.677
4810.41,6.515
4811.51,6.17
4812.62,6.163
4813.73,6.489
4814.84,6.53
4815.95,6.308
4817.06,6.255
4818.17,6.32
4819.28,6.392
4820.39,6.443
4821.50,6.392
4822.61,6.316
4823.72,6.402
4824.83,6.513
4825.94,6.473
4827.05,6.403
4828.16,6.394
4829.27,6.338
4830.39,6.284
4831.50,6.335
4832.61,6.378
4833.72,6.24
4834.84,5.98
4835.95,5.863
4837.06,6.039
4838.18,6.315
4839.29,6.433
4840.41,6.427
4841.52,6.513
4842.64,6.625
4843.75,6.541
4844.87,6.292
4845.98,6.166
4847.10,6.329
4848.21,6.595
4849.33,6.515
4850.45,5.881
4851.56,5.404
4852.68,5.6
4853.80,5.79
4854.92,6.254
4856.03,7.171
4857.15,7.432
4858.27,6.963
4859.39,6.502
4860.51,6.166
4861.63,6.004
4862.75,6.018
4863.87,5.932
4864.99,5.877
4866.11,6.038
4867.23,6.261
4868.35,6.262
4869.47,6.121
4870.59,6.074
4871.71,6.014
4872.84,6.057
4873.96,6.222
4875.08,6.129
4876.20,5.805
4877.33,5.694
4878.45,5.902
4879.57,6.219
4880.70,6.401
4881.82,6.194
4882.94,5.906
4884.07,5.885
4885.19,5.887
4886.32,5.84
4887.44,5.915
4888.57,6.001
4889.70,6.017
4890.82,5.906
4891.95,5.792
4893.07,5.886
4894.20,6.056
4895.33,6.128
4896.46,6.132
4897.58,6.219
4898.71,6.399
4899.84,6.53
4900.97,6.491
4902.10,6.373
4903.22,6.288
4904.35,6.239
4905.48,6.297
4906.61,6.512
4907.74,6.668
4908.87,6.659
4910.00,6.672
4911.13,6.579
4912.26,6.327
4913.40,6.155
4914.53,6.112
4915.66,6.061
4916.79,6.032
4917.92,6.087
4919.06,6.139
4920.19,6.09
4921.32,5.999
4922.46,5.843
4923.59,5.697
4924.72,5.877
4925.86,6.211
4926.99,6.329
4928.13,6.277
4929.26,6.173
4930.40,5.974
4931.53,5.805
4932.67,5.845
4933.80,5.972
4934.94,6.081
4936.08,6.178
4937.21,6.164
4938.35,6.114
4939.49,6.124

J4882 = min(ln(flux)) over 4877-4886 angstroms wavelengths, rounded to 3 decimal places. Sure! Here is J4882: 1.739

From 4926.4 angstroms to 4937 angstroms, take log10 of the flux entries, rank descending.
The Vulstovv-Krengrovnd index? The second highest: 0.798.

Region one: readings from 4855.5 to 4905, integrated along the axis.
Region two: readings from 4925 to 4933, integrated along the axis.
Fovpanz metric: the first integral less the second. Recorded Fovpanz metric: 257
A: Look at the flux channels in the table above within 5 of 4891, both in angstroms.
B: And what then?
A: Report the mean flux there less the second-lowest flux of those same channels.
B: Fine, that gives 0.11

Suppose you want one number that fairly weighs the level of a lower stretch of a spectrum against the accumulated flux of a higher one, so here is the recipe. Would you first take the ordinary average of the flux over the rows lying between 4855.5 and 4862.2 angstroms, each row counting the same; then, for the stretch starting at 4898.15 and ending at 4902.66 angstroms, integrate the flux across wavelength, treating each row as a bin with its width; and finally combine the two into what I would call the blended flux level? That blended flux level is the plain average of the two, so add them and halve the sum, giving 18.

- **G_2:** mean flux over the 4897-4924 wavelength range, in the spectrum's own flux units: 6.27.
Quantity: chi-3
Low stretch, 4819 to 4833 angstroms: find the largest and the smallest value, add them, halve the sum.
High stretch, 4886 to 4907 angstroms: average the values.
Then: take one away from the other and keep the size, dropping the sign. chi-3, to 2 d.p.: 0.24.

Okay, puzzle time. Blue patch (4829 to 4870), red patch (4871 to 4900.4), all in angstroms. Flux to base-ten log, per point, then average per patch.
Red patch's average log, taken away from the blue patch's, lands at 0.0152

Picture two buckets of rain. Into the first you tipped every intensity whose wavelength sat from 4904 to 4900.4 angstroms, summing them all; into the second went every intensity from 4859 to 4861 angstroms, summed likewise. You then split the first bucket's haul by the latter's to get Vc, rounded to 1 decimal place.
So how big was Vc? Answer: 1.5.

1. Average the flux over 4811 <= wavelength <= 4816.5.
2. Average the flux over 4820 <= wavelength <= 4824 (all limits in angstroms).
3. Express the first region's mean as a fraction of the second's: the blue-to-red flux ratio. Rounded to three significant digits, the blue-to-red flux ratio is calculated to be 0.991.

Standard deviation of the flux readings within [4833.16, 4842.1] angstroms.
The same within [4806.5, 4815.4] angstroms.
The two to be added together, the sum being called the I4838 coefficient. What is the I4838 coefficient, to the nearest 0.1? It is 0.4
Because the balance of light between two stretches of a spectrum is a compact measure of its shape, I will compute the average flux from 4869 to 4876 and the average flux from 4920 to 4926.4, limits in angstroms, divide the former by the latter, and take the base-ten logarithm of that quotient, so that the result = 0.011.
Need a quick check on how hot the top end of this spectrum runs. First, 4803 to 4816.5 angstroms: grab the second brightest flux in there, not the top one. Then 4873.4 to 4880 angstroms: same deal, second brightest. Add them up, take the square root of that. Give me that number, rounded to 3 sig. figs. 3.61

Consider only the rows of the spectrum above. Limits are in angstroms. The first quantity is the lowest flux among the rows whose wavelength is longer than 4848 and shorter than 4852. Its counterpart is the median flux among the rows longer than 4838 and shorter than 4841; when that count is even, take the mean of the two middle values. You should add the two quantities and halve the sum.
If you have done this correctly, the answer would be 5.92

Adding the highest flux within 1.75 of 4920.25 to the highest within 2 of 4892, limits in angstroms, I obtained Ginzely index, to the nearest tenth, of 12.0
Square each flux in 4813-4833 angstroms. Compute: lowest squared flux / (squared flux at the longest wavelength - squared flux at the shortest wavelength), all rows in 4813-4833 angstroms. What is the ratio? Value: -27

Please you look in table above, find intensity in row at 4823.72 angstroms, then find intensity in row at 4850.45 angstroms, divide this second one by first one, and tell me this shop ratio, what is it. 0.92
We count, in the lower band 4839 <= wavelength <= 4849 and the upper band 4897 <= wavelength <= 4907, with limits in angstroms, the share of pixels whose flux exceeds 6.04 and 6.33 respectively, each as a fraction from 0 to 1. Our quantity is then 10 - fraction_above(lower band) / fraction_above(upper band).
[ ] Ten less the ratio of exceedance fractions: 8.2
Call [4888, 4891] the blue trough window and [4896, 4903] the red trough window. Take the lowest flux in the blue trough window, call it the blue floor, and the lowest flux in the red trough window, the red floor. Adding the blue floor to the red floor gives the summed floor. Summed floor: 12.0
